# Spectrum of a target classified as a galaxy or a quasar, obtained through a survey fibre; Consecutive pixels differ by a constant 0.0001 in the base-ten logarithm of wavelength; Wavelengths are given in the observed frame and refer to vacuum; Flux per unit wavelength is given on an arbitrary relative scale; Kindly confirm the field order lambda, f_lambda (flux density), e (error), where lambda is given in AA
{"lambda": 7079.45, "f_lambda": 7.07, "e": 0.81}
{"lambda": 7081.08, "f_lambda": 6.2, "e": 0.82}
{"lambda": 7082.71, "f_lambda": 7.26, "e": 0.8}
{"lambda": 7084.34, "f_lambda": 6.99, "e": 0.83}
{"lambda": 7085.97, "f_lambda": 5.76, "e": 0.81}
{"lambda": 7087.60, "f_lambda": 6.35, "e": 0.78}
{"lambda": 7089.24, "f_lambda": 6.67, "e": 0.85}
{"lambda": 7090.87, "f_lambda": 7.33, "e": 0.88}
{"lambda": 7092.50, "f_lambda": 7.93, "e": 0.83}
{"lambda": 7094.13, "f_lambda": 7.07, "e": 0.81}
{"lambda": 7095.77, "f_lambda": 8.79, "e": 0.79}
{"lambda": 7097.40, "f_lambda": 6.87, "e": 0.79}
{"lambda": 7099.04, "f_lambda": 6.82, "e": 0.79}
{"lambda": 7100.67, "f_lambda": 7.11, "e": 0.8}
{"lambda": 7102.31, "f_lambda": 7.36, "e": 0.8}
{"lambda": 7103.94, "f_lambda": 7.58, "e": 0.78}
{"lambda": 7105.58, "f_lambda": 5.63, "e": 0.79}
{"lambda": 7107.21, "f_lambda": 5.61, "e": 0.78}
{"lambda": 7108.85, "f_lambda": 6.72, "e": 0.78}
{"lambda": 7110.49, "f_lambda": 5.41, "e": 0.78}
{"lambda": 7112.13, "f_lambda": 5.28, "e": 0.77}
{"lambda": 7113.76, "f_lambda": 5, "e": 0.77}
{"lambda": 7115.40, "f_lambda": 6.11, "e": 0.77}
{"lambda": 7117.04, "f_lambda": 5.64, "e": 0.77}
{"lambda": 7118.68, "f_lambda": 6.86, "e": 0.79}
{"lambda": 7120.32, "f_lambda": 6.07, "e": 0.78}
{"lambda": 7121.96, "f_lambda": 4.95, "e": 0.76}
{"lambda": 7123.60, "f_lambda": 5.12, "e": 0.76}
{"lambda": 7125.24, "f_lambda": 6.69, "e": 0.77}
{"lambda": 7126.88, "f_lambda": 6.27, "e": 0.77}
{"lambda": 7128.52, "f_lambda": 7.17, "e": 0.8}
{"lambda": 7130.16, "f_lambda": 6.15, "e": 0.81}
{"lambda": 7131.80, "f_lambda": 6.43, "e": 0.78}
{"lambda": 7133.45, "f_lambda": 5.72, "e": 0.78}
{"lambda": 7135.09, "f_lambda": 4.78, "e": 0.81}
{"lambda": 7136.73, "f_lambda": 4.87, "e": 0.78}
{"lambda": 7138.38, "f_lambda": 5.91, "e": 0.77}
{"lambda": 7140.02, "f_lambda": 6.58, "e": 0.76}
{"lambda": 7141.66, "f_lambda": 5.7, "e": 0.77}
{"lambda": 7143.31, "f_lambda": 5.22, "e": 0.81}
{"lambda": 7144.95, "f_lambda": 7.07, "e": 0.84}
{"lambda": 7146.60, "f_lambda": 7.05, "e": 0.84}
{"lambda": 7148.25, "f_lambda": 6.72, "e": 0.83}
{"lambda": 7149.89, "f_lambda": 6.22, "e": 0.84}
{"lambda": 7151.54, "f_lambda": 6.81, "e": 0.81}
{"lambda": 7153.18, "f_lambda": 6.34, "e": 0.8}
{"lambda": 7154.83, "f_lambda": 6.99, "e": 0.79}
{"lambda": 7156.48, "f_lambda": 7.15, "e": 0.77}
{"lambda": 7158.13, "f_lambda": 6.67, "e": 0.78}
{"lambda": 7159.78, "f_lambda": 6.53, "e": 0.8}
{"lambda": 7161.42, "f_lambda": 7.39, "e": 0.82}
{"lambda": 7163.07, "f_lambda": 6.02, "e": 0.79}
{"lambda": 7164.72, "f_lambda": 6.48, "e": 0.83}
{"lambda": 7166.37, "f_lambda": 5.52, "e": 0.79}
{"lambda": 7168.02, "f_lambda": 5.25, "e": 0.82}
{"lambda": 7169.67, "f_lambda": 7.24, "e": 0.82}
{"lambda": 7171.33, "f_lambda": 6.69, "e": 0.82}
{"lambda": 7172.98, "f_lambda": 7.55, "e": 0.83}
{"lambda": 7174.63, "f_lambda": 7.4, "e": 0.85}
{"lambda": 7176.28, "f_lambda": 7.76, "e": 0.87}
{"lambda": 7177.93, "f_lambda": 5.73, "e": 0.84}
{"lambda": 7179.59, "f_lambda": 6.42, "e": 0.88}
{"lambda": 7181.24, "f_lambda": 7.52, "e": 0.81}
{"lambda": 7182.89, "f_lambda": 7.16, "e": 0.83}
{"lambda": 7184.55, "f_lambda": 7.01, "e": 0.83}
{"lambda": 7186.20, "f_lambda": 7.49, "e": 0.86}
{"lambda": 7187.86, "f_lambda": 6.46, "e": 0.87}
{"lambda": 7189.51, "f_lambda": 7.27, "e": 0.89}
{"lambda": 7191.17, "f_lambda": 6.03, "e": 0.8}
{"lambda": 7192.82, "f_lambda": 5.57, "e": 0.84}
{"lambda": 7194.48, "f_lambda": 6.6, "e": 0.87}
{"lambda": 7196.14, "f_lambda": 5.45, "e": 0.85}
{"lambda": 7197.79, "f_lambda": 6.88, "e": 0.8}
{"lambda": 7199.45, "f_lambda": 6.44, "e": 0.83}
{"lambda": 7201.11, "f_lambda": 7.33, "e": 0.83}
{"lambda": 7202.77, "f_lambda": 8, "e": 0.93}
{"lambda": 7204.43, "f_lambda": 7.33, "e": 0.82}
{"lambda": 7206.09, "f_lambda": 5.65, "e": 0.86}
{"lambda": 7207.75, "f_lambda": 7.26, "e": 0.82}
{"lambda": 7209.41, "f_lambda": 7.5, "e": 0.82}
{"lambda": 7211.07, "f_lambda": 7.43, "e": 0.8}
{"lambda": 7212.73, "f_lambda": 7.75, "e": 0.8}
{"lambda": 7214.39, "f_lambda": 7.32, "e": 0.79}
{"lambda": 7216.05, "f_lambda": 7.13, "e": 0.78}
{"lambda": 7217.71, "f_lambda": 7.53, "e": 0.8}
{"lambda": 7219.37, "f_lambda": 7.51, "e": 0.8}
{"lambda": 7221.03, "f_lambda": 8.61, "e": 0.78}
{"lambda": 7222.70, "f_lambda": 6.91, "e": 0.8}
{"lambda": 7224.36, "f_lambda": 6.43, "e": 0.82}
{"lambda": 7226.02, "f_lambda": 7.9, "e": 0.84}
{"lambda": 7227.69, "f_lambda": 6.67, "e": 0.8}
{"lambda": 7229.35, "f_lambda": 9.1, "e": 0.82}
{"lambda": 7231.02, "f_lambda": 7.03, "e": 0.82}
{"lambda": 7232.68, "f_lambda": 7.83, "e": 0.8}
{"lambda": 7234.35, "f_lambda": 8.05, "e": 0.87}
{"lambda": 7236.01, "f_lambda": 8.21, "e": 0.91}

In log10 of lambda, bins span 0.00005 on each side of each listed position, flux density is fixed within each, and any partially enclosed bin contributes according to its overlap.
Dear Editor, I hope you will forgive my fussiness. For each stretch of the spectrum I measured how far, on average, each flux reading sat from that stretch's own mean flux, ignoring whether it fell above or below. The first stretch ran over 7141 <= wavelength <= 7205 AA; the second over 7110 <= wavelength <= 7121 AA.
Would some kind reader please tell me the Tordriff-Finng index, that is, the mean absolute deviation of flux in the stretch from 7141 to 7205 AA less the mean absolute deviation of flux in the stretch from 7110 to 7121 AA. 0.10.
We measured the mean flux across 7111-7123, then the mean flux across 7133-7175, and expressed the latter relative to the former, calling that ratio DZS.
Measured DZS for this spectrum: 1.12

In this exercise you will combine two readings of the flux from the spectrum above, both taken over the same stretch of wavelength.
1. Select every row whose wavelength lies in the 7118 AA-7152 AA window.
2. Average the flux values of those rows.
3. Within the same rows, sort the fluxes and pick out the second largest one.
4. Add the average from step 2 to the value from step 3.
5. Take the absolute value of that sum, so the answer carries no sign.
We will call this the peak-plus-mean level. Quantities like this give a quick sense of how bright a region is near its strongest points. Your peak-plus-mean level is 13.2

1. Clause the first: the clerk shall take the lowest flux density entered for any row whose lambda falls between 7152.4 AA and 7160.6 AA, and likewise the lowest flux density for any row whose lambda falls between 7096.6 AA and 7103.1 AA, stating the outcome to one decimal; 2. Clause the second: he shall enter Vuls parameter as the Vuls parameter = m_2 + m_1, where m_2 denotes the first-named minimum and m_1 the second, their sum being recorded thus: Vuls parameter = 13.2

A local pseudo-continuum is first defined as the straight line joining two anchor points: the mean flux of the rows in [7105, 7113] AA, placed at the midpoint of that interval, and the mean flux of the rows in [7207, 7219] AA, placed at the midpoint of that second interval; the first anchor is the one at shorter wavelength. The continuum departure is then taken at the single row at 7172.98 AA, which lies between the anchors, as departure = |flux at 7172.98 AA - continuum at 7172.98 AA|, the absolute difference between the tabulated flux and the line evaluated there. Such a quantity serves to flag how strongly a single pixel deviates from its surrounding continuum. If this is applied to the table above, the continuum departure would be 0.78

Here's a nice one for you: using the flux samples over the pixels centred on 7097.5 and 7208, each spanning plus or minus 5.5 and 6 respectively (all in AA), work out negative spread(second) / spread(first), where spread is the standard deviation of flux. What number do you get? -1.07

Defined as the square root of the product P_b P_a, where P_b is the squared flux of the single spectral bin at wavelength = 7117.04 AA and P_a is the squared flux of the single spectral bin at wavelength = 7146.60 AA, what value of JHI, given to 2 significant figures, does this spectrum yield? 40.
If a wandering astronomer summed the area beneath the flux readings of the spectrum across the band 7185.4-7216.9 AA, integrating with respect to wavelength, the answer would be 217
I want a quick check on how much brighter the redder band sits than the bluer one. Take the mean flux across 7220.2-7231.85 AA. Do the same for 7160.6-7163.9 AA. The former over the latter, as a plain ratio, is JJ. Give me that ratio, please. 1.12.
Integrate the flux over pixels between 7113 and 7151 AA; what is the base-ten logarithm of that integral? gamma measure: 2.36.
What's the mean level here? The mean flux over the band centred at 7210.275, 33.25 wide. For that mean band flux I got 7.15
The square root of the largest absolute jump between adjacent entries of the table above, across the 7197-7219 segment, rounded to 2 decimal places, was 1.30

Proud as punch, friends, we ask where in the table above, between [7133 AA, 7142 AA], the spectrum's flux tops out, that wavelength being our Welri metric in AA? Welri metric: 7140.02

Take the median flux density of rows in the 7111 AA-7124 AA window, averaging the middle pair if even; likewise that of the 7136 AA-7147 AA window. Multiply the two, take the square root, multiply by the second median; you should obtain 34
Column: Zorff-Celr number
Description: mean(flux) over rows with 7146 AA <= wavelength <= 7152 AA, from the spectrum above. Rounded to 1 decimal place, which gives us 6.7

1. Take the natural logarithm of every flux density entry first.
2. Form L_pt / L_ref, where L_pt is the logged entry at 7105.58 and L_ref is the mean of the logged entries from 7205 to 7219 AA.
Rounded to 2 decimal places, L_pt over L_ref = 0.88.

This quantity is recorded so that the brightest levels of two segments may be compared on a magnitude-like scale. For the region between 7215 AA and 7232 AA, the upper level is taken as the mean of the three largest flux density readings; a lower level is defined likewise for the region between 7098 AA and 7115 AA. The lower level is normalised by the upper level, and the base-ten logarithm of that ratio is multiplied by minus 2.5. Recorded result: 0.16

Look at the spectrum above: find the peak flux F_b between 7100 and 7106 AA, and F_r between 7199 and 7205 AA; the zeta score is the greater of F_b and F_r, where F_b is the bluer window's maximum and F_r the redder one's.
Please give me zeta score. 8.0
